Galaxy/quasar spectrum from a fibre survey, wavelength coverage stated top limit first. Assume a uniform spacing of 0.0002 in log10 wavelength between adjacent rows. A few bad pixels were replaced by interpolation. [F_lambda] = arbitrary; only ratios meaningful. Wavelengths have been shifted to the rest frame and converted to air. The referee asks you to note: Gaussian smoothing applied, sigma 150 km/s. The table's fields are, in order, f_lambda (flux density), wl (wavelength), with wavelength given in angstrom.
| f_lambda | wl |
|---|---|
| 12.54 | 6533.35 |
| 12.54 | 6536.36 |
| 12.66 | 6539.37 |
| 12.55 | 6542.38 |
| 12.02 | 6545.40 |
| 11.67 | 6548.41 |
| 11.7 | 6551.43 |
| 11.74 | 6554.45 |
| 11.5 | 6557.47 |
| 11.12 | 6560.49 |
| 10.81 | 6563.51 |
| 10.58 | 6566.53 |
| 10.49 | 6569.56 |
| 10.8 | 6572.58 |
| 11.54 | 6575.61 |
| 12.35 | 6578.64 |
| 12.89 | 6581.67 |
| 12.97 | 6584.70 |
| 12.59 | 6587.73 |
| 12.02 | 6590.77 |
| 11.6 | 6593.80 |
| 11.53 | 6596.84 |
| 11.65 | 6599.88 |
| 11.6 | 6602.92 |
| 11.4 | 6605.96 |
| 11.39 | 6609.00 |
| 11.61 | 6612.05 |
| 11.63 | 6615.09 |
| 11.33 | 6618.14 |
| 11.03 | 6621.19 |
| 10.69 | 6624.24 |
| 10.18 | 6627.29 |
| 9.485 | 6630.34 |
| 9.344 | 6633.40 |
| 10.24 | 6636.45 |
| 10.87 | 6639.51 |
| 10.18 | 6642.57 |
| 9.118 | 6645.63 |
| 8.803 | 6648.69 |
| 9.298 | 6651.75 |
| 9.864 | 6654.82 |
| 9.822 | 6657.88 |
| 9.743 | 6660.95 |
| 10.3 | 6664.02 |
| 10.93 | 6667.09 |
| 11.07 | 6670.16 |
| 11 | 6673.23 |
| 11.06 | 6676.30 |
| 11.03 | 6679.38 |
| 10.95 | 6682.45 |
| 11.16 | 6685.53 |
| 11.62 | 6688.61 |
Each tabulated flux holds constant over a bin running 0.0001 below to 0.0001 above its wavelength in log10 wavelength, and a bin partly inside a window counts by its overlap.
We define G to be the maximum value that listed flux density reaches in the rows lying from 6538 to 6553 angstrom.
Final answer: 12.66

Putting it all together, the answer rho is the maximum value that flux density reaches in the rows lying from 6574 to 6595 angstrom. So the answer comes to 12.97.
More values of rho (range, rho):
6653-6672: 11.07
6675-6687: 11.16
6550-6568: 11.74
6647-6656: 9.864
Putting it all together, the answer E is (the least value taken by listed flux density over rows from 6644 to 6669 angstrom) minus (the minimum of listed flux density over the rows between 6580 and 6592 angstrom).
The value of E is -3.2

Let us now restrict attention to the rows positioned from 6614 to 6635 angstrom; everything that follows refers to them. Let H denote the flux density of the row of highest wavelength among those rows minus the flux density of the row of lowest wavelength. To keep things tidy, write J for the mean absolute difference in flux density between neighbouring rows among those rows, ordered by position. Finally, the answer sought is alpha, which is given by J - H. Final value 2.7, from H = -2.3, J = 0.38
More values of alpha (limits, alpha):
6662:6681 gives -0.5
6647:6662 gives -0.6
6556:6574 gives 1.0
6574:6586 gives -1.0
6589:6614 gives 0.6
